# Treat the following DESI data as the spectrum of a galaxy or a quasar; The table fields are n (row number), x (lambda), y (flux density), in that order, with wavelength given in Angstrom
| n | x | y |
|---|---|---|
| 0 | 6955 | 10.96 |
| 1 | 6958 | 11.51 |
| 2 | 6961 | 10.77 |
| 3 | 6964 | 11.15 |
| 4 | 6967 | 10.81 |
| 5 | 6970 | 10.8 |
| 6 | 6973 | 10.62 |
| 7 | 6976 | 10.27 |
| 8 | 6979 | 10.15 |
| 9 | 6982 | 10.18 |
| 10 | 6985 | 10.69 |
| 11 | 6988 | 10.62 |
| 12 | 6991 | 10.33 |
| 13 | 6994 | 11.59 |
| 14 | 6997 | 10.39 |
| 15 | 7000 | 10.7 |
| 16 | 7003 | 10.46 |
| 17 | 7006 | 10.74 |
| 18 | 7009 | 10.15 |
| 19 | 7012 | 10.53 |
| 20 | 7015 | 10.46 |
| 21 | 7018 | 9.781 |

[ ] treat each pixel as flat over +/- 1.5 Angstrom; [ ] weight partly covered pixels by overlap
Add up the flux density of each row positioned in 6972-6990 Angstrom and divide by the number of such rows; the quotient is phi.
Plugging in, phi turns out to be 10.4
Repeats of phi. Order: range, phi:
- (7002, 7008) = 10.6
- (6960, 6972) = 10.9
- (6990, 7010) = 10.6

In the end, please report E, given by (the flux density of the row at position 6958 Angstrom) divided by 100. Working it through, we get 0.115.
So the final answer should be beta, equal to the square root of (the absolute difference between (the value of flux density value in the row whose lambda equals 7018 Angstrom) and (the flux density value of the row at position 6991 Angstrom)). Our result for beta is 0.74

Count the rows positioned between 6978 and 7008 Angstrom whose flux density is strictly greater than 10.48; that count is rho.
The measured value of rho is 5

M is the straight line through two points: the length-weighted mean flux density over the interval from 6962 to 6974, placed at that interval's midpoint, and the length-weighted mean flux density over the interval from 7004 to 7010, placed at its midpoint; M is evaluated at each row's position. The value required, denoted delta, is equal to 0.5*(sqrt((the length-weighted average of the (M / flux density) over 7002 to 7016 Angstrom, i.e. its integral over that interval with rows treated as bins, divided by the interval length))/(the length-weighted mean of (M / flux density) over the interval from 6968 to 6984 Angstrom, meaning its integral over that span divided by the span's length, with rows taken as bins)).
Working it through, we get 0.48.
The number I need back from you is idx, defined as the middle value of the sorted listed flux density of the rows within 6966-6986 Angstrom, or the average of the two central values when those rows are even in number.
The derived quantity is 10.6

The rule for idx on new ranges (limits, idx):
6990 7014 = 10.5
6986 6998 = 10.5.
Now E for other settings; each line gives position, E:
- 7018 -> 0.098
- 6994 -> 0.116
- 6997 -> 0.104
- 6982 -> 0.102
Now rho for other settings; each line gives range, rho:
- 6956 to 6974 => 6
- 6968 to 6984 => 2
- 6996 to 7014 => 3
